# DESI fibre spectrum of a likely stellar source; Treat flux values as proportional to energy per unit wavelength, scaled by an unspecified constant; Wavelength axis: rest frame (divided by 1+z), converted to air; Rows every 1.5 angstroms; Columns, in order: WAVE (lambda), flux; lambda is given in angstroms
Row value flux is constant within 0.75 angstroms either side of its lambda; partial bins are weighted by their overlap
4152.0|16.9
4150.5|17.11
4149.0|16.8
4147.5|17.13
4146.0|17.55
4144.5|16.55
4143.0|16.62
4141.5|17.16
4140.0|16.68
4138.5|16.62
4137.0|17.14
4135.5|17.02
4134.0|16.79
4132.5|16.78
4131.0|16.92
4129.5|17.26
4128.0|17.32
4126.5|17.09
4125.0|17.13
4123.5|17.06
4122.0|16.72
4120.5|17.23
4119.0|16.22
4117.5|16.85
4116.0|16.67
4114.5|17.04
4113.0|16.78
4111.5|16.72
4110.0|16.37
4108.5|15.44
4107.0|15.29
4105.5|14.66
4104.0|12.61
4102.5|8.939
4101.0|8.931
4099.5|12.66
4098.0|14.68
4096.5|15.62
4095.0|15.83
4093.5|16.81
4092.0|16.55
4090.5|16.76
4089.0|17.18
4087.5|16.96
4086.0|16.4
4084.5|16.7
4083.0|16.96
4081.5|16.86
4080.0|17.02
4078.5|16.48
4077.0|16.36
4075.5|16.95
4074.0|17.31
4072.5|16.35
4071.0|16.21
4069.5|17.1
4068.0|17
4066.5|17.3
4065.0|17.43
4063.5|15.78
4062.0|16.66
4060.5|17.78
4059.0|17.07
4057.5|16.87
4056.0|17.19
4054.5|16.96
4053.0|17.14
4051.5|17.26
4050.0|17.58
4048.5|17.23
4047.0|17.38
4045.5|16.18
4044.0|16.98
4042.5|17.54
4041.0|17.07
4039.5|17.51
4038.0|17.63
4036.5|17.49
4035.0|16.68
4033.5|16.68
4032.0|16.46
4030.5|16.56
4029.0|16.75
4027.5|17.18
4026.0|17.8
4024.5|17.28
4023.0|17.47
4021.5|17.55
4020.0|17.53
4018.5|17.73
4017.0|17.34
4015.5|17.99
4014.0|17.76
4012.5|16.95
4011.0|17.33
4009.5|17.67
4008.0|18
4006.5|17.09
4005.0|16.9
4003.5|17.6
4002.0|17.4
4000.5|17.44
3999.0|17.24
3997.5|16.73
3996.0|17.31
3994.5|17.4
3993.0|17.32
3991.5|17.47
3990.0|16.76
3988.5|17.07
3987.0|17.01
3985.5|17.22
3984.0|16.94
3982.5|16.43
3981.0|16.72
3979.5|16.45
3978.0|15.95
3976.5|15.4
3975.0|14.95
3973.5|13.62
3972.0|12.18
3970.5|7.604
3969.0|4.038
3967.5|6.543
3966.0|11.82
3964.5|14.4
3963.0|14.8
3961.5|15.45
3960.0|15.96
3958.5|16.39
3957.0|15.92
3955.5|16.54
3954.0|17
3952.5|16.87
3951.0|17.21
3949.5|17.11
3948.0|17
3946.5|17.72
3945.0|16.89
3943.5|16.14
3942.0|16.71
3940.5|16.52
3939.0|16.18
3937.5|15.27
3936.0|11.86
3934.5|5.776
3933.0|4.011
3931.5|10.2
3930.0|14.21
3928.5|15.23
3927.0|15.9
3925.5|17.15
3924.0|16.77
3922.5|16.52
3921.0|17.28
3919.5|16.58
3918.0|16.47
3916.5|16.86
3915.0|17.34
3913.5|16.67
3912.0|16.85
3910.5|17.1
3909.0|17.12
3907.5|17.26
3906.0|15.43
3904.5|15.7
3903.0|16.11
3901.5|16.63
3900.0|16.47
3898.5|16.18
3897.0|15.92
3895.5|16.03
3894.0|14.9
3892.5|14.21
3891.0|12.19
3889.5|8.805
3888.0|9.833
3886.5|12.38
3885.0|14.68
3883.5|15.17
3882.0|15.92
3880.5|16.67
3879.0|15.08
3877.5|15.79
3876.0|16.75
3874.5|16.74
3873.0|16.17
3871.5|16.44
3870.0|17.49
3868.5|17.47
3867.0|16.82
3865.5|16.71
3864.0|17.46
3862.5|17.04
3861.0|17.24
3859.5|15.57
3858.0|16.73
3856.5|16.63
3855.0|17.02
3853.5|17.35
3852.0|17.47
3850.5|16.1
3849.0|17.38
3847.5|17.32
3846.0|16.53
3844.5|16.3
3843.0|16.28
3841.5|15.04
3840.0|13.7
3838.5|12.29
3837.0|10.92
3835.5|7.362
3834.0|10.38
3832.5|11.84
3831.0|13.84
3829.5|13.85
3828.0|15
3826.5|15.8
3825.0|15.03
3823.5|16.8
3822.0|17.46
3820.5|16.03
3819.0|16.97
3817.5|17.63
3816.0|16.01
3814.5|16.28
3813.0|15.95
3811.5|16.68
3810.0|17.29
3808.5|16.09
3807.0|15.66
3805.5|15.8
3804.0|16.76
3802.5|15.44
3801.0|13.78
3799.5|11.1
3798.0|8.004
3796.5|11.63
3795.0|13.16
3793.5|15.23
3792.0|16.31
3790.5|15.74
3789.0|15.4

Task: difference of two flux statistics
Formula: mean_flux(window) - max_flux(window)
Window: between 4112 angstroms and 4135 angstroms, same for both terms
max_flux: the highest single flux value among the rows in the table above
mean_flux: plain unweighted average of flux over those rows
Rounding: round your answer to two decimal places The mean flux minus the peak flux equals -0.40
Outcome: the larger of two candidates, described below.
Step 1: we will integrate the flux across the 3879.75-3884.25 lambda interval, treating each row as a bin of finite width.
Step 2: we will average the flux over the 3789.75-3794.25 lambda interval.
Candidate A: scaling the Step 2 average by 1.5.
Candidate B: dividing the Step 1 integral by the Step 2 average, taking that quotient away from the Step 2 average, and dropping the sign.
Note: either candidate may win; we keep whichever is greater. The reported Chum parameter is 23.6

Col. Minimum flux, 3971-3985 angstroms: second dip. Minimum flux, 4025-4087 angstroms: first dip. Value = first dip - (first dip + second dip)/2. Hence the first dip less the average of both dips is 1.8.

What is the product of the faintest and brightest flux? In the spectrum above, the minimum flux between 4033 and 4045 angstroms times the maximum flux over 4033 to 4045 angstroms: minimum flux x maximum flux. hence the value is 294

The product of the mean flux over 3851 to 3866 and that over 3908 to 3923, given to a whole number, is 286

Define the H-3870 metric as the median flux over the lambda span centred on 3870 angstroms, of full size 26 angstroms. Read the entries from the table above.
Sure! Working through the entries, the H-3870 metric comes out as 16.73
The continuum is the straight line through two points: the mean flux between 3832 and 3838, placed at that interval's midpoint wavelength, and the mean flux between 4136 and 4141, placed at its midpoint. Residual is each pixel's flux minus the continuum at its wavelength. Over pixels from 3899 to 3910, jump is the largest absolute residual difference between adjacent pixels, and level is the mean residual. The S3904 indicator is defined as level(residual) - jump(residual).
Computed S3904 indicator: 2.9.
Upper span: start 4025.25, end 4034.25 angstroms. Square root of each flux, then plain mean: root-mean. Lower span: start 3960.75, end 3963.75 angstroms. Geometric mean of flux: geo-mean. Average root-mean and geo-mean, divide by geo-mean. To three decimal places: 0.636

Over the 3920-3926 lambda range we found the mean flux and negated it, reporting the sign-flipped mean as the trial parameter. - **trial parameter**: -16.9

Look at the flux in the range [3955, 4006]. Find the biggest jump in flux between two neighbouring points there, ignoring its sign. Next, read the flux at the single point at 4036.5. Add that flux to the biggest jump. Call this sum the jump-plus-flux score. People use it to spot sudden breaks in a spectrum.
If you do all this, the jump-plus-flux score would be 23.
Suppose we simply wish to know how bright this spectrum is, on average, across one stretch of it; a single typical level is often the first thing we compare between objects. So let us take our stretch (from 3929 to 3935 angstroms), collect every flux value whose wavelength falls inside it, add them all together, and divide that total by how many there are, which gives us 9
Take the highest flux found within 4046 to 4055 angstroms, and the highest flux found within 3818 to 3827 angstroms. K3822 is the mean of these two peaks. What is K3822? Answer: 17.52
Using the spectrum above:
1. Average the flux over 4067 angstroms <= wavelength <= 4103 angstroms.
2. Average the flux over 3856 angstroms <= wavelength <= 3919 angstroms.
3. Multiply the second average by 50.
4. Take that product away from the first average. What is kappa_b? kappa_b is -776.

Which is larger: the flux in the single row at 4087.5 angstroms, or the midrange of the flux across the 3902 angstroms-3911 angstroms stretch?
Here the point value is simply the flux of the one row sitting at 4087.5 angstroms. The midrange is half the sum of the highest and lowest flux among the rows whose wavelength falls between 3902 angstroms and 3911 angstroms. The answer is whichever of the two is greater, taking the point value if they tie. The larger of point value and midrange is 17.0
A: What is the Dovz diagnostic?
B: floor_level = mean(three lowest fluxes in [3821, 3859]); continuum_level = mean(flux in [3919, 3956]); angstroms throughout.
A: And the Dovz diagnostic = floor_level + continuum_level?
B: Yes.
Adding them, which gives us 25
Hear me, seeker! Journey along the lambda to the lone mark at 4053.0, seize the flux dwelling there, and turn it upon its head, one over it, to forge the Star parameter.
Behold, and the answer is 0.058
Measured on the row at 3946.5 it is 0.056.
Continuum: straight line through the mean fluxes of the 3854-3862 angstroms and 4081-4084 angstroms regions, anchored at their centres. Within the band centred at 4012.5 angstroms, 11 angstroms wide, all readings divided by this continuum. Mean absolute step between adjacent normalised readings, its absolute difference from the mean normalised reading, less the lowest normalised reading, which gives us 0.010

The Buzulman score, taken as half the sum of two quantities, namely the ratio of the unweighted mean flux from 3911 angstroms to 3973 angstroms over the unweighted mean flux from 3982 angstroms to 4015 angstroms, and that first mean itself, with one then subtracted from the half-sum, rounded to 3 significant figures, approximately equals 6.72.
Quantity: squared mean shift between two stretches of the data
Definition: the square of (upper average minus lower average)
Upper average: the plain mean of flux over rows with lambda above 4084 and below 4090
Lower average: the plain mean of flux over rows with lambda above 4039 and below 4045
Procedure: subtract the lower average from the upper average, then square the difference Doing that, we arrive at 0.2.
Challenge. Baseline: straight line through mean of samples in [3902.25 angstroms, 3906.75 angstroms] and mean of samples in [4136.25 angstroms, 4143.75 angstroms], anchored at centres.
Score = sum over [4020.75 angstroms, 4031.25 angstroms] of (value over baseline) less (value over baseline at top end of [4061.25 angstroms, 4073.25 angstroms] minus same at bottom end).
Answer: 7.4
